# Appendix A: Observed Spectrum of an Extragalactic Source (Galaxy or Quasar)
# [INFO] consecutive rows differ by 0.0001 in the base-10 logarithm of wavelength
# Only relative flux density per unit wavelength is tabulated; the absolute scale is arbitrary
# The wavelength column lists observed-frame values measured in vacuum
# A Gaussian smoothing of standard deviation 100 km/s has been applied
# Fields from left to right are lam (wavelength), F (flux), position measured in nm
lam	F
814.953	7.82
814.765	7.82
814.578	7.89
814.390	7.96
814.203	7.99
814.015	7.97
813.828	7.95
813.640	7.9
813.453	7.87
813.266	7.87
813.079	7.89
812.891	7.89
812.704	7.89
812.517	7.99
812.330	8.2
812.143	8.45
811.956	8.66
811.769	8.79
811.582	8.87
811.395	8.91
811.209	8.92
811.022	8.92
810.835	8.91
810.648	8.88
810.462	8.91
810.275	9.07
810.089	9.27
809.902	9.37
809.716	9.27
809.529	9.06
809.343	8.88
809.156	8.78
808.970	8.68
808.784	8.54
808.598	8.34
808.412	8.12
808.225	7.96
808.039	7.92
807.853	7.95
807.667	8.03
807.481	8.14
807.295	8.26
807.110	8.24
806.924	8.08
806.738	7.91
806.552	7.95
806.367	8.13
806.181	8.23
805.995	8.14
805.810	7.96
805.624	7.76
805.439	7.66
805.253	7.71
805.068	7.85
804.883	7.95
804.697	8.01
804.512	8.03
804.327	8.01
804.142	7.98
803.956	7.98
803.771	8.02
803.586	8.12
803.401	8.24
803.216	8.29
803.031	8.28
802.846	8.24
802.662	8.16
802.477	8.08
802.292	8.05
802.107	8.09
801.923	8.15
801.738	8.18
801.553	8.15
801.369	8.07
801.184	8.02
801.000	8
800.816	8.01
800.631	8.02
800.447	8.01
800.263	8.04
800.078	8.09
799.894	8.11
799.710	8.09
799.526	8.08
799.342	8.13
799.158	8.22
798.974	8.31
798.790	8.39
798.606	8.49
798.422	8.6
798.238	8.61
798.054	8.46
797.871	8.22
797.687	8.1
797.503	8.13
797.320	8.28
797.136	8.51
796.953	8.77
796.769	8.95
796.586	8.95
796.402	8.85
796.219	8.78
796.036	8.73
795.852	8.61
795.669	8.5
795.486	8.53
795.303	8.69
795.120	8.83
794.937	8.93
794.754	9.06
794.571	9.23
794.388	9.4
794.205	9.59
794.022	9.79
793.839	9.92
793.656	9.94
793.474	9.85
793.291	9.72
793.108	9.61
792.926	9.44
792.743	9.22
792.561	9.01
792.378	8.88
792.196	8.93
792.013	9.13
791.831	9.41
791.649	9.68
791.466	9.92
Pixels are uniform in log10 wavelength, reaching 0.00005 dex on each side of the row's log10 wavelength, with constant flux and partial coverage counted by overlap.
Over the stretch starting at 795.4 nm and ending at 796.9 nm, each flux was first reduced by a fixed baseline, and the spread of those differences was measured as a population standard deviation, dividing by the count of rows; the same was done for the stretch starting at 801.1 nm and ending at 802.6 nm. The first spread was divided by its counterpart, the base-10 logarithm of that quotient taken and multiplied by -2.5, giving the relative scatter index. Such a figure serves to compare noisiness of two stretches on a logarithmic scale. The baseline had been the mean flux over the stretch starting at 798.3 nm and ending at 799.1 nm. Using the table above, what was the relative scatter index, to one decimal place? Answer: -1.3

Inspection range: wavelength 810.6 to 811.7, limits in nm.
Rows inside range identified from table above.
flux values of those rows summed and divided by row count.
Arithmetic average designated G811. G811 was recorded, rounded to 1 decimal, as 8.9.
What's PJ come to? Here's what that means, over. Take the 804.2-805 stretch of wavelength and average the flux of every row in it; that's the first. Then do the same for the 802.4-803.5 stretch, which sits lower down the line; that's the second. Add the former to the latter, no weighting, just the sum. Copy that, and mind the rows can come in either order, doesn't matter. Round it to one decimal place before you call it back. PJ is 16.2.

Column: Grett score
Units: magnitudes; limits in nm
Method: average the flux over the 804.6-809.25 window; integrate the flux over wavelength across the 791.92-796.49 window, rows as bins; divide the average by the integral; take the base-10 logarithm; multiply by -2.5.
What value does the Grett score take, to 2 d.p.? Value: 1.79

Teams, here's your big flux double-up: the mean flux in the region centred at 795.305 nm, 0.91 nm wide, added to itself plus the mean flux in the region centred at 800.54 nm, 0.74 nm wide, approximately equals 25.4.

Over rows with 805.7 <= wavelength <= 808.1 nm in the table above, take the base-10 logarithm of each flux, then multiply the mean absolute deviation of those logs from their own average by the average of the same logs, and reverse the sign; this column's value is -0.005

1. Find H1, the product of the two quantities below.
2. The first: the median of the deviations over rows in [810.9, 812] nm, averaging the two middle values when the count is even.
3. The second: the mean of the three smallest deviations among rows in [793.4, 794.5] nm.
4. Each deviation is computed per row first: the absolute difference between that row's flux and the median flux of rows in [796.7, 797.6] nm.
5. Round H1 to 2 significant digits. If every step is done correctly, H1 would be 0.41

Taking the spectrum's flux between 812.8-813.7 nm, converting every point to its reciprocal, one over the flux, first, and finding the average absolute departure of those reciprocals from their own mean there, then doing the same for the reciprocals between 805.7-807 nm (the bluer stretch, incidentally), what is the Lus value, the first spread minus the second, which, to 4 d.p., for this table -0.0014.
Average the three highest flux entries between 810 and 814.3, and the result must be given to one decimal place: 9.1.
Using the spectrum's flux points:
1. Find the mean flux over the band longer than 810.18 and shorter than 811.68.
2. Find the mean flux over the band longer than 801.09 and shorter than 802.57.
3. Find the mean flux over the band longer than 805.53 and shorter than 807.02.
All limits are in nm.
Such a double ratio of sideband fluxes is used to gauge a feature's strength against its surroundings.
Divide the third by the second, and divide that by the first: 0.111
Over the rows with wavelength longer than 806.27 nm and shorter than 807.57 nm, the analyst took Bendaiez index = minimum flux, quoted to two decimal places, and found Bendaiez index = 7.91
